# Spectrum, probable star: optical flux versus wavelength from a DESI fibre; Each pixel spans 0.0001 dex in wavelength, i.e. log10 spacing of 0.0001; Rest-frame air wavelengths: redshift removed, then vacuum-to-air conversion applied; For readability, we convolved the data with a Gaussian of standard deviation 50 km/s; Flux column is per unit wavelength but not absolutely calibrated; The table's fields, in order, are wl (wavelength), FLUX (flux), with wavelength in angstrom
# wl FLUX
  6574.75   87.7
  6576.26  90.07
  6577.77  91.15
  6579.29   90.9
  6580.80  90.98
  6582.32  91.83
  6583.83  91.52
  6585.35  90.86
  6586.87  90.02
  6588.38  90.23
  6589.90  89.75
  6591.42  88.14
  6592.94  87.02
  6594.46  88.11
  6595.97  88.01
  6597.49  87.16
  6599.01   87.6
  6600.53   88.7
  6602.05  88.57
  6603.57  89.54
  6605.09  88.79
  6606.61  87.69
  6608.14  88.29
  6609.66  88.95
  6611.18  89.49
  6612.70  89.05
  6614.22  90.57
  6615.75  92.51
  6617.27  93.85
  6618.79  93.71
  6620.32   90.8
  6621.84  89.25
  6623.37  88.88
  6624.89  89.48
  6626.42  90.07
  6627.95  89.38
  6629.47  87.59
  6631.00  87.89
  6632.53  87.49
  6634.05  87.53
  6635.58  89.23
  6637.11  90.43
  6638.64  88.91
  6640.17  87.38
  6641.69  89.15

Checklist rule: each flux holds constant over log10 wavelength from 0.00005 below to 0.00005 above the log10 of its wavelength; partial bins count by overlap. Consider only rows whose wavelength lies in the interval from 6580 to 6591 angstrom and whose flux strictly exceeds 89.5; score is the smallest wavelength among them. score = 6580.80 angstrom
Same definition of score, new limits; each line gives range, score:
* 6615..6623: 6615.75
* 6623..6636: 6626.42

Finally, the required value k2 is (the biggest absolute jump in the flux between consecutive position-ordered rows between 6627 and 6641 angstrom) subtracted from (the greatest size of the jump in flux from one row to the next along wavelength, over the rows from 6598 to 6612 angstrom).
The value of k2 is -0.7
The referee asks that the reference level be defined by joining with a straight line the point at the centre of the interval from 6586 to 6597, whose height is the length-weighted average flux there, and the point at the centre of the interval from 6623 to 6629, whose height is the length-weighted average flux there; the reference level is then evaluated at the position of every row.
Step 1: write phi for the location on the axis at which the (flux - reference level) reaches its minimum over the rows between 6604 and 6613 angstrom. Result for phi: 6606.61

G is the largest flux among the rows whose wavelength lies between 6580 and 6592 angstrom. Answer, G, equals 91.83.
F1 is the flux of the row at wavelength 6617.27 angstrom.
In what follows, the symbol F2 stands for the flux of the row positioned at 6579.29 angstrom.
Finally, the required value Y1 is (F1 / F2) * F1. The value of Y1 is 96.9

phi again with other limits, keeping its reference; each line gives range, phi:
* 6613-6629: 6623.37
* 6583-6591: 6589.90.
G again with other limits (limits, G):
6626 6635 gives 90.07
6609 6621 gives 93.85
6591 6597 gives 88.14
